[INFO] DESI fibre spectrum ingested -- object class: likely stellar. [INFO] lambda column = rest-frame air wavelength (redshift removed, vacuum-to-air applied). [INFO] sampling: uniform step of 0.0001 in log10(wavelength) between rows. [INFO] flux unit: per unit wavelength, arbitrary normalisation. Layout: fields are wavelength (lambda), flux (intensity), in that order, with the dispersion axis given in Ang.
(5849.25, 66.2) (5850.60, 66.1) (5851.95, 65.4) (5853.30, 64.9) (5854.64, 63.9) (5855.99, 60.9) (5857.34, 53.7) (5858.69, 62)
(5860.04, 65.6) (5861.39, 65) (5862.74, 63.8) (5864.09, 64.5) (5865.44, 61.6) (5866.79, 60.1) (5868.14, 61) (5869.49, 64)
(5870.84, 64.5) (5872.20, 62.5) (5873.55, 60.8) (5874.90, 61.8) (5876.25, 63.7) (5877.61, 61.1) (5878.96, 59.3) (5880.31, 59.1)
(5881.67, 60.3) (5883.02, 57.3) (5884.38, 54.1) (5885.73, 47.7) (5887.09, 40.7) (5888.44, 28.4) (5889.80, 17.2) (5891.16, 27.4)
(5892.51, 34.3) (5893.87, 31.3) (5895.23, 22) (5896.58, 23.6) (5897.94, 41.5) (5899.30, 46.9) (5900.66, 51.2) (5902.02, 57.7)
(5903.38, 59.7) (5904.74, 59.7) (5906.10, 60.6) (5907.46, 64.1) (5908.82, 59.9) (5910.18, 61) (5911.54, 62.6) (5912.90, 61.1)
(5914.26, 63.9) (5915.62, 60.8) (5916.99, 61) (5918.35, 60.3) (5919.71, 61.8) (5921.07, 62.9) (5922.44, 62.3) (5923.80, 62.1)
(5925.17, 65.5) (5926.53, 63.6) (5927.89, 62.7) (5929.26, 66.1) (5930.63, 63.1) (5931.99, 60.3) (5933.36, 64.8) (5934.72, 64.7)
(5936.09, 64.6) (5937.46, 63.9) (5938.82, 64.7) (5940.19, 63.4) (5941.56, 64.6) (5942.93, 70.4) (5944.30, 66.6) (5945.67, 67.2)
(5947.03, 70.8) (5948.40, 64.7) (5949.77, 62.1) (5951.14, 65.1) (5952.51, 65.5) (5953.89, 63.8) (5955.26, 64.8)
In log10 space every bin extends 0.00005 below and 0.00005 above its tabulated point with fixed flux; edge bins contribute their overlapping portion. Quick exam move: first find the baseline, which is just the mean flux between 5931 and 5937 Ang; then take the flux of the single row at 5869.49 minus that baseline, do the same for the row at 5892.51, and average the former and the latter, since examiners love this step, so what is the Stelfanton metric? -14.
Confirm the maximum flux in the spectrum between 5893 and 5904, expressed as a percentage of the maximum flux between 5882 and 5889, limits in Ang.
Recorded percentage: 104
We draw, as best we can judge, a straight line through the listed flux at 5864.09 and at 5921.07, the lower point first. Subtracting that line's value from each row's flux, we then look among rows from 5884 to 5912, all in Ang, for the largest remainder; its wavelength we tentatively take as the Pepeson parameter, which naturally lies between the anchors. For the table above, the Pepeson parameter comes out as 5907.46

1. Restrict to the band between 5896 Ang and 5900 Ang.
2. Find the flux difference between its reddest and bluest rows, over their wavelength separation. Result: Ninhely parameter 8.6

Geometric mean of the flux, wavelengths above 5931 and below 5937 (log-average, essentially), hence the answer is 64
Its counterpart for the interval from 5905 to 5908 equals 62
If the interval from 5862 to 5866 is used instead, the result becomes 63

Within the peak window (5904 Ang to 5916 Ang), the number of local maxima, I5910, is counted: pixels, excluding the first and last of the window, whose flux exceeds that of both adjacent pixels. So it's 3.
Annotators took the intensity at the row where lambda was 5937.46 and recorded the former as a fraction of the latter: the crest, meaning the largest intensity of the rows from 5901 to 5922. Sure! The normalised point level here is 1.00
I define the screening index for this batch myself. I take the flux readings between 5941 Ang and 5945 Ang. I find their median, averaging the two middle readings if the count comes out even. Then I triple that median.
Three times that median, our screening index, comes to 200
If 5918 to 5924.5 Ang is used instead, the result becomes 186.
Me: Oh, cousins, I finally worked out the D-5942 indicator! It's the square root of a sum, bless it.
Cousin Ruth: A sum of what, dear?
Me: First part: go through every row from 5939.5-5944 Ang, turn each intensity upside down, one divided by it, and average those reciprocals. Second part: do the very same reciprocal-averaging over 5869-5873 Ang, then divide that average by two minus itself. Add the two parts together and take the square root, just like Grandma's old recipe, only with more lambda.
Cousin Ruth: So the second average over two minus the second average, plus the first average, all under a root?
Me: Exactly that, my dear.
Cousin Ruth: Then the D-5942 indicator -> 0.152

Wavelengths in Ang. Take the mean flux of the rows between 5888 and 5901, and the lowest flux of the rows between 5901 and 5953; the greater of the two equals 57.7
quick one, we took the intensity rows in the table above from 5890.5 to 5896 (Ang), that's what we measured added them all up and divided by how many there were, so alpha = 29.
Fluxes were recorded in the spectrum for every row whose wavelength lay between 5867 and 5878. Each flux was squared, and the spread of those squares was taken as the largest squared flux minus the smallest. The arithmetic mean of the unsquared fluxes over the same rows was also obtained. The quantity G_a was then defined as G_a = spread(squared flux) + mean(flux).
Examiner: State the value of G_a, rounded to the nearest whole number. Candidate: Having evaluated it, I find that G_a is 526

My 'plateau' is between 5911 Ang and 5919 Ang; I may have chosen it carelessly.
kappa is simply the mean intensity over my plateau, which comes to 61.6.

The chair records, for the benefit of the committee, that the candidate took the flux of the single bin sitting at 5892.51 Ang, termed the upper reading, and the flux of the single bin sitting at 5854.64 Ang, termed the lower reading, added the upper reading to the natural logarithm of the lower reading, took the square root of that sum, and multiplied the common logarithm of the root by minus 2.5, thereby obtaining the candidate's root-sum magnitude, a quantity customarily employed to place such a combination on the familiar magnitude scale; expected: -1.98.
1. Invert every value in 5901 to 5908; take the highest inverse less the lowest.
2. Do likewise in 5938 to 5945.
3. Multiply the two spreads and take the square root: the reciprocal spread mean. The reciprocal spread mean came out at 0.0016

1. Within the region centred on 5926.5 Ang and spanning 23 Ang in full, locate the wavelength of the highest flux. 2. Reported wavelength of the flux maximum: 5929.26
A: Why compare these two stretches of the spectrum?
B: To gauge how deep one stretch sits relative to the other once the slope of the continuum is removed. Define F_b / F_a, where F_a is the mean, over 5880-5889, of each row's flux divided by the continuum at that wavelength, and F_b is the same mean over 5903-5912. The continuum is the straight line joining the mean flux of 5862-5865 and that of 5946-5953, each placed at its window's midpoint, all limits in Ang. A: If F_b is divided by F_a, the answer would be 1.22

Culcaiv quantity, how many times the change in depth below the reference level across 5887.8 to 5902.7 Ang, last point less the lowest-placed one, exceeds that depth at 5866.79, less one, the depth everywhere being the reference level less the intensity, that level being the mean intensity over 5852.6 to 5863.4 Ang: -13.3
